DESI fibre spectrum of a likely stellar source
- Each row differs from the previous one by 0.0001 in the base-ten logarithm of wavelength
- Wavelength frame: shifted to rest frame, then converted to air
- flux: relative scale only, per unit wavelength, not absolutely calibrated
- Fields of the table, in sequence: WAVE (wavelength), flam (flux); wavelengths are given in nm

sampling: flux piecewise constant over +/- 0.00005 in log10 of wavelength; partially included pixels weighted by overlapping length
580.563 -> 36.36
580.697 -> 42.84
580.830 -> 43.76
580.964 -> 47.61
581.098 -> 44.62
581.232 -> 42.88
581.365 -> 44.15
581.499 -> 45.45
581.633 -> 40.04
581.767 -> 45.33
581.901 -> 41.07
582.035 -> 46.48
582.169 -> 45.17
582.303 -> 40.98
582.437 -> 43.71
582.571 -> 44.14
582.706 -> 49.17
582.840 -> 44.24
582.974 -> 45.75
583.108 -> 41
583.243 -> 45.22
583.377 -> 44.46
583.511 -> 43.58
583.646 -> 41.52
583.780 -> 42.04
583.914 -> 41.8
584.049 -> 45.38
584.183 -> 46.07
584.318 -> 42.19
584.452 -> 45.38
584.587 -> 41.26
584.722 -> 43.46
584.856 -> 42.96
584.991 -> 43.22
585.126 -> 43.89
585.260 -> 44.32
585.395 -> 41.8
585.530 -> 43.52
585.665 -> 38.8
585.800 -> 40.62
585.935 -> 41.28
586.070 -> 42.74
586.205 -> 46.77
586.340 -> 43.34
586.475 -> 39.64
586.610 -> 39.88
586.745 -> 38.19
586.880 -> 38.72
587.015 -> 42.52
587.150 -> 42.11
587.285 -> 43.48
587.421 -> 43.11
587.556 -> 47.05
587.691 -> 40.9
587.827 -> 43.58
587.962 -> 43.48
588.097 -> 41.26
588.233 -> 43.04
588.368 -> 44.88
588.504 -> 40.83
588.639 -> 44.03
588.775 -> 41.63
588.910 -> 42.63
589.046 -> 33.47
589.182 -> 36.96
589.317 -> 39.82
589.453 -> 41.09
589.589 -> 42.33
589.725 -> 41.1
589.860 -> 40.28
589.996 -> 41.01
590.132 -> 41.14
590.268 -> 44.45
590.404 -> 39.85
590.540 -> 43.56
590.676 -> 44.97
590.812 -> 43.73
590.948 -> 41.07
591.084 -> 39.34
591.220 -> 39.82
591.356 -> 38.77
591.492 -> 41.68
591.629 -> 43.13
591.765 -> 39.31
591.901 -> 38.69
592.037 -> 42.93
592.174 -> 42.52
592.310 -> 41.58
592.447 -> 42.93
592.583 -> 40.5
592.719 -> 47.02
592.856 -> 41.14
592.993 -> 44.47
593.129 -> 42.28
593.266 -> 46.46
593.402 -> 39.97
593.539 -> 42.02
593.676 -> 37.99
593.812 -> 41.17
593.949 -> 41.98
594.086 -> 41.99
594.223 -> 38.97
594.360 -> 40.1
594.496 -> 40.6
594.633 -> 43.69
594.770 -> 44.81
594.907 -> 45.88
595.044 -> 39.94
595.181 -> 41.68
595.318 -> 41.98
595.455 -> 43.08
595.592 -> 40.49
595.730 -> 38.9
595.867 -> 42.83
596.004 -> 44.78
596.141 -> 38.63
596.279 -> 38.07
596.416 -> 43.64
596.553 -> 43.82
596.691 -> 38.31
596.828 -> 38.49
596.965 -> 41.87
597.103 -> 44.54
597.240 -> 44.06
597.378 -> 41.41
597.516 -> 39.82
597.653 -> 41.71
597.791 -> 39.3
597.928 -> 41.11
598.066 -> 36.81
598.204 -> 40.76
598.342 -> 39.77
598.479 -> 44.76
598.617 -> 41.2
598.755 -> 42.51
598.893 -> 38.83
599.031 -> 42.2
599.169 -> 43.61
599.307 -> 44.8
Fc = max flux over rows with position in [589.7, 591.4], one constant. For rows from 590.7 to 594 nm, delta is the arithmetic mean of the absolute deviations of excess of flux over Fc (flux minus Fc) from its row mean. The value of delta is 1.74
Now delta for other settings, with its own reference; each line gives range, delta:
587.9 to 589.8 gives 1.97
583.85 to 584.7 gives 1.93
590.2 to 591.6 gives 1.96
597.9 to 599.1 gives 1.64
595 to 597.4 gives 1.95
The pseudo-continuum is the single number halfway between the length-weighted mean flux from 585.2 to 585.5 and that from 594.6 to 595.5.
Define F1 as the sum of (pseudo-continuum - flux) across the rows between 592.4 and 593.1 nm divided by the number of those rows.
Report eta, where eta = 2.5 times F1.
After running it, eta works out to -0.5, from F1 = -0.2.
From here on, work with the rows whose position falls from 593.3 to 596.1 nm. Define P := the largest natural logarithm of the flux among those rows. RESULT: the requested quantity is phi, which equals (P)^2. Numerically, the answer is 14.6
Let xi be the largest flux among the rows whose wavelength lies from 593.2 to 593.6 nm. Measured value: 46.46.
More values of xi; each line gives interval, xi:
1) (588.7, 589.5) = 42.63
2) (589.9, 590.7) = 44.97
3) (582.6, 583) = 49.17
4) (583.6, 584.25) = 46.07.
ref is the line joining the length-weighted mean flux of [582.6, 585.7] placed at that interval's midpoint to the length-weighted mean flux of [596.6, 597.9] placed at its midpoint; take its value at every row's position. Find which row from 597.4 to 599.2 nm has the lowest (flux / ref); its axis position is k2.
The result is 598.066 nm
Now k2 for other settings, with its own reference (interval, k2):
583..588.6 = 586.745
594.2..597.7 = 596.279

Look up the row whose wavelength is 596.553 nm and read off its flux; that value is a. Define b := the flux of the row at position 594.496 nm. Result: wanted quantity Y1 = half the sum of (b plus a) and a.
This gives 64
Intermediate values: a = 43.82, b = 40.6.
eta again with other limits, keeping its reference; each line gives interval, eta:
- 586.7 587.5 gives 4.1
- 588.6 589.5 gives 7.6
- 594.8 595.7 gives 2.1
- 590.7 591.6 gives 5.7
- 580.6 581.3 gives -3.3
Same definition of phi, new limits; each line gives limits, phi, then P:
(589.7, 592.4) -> 14.5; 3.81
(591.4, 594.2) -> 14.8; 3.85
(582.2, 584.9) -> 15.2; 3.90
